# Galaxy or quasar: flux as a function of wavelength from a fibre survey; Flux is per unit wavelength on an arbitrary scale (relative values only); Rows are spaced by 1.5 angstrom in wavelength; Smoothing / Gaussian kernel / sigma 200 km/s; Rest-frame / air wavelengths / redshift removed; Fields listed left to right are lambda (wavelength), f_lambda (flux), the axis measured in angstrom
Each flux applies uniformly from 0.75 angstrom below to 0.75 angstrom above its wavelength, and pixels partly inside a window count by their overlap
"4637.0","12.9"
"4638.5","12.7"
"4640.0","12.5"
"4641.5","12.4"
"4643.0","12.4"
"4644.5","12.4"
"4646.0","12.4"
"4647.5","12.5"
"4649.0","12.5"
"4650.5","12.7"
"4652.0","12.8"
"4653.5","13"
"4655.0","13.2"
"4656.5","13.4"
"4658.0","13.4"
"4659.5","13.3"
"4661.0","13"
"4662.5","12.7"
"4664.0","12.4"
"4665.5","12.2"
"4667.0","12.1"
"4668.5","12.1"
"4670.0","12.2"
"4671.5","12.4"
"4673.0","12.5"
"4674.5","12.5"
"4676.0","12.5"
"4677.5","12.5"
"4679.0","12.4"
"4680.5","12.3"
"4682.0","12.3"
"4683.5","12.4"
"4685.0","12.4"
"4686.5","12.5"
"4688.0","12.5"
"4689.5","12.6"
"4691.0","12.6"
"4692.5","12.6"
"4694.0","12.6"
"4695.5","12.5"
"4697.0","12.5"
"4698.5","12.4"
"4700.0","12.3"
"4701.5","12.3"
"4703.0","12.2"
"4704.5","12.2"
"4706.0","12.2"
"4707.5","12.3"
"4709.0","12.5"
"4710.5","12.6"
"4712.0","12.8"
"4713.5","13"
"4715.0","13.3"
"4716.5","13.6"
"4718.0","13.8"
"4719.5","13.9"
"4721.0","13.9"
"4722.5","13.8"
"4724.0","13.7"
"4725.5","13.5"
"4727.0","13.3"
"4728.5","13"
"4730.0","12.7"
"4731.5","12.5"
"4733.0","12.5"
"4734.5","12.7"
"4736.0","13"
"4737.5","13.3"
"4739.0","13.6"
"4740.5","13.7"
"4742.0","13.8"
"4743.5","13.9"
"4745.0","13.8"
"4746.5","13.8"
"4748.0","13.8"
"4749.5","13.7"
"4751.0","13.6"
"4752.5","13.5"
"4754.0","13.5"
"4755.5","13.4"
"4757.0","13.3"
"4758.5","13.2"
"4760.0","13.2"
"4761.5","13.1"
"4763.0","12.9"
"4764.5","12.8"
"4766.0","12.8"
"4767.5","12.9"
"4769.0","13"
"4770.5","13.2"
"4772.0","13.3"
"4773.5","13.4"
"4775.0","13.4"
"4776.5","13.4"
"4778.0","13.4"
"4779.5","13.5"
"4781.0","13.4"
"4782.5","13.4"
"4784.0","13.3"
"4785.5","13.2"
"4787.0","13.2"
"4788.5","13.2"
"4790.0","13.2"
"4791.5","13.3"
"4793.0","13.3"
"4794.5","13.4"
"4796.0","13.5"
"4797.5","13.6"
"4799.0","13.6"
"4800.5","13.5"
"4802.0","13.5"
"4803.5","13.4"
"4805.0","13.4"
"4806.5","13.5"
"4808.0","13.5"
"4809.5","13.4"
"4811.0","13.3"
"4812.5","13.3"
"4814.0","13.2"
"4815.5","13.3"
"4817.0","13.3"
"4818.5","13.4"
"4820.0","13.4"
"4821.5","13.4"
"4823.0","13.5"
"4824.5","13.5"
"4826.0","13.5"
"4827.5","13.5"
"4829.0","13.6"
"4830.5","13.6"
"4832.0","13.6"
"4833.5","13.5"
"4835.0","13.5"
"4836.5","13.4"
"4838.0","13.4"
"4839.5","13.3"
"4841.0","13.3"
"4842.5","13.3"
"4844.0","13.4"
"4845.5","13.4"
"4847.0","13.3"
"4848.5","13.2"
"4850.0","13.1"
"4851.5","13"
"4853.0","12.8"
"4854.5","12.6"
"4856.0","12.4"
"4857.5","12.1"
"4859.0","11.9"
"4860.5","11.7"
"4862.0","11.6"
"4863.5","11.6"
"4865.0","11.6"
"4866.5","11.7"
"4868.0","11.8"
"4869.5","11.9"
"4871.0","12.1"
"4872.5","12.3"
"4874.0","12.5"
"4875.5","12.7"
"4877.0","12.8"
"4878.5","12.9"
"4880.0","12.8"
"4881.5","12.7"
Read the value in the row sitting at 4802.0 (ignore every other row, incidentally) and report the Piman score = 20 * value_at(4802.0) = 270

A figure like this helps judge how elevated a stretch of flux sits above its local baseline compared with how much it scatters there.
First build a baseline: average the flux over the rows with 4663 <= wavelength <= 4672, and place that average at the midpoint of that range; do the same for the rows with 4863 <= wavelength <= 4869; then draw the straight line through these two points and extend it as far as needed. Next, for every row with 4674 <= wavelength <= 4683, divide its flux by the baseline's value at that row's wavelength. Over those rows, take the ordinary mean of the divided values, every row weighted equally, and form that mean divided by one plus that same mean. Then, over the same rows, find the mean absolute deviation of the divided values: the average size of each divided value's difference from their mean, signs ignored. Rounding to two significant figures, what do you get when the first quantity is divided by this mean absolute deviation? 80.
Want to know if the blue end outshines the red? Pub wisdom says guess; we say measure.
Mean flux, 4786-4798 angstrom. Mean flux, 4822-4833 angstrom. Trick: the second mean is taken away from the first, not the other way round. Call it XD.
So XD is -0.21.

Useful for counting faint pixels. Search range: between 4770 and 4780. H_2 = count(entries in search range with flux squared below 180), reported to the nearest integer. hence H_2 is 6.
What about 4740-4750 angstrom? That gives 0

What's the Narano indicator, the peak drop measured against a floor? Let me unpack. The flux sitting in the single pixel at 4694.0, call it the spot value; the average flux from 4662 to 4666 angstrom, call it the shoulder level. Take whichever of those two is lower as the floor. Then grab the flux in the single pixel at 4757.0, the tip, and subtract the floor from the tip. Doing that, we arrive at 0.87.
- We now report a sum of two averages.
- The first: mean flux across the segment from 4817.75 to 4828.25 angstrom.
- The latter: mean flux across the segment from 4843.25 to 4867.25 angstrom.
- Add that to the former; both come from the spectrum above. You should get 25.9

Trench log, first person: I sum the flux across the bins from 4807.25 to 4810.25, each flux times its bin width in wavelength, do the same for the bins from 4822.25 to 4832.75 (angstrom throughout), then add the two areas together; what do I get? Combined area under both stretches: 183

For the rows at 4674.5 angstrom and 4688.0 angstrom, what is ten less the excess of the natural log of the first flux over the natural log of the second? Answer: 10.0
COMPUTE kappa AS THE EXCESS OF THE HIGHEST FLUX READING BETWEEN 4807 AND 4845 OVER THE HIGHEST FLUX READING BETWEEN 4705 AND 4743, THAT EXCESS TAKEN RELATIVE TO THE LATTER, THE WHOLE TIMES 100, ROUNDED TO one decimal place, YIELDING -2.2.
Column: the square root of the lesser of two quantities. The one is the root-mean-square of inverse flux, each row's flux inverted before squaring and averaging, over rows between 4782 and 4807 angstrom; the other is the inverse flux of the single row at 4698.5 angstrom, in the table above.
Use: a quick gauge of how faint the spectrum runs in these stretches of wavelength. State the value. 0.2734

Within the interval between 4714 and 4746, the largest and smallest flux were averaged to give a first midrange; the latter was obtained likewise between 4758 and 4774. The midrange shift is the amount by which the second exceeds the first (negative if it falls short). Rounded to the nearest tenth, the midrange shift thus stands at -0.1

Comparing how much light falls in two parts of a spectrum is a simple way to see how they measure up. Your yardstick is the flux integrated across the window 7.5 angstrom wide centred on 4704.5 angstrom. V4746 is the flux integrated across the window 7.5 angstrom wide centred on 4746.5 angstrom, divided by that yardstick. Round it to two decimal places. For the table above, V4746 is 1.13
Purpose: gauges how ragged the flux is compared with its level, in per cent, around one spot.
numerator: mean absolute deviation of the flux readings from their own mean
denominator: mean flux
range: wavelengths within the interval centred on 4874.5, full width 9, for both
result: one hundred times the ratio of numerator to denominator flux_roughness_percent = 2.0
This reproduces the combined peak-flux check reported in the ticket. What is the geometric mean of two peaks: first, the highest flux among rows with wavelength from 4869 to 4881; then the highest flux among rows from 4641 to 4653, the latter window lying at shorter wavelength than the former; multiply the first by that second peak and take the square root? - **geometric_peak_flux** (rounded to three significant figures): 12.8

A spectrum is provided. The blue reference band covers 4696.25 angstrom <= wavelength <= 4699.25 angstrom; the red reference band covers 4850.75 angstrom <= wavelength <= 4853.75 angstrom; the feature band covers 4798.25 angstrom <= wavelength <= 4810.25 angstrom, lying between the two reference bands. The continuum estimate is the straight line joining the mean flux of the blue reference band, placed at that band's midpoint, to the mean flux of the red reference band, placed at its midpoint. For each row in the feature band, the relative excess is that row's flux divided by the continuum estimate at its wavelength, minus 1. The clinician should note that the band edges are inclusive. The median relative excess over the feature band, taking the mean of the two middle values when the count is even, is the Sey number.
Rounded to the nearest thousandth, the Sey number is 0.057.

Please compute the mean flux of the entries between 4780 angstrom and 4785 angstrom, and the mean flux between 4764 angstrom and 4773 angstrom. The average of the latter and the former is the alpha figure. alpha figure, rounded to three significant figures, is 13.2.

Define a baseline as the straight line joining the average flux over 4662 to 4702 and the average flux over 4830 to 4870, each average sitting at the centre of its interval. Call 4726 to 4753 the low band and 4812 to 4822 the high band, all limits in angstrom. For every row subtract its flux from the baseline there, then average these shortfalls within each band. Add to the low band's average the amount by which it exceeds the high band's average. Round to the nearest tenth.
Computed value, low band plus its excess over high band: -1.0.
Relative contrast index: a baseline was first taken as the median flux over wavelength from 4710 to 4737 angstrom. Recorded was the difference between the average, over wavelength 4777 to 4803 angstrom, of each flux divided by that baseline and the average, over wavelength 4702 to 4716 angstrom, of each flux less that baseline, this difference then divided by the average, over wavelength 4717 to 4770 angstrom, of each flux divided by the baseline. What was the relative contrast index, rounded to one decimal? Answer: 1.6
